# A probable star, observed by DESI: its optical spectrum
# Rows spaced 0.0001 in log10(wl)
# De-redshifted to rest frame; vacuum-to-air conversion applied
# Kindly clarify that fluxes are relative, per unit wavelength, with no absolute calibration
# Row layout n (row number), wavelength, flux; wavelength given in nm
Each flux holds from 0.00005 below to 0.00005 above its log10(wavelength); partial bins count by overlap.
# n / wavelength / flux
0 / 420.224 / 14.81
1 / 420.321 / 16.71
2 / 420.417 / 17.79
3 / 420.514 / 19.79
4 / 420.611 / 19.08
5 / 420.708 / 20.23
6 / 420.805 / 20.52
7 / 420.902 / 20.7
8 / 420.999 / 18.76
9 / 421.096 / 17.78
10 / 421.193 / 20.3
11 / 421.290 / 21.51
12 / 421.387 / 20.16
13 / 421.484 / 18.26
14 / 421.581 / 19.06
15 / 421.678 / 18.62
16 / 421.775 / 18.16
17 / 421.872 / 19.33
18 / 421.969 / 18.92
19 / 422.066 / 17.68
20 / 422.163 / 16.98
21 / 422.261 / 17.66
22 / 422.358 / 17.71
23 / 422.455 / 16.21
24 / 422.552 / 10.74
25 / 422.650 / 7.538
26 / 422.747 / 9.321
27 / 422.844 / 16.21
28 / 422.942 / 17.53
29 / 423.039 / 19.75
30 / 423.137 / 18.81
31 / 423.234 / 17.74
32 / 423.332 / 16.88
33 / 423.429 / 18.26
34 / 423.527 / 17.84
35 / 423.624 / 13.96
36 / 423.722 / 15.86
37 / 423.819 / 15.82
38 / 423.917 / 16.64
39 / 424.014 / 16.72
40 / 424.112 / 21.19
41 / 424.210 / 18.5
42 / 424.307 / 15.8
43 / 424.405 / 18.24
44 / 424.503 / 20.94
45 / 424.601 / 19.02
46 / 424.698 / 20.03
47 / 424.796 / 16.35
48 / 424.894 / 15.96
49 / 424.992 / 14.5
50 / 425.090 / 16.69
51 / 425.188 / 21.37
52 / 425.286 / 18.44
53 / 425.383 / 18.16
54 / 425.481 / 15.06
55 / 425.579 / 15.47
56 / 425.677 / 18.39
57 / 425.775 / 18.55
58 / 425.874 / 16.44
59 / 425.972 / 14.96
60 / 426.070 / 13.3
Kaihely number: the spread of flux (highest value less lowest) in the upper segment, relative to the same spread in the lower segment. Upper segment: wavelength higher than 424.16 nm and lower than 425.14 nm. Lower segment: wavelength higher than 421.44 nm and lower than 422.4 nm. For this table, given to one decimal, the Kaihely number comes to 2.7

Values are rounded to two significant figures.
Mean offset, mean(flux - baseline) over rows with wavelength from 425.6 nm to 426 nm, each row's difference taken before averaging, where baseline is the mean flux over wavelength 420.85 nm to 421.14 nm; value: -2.0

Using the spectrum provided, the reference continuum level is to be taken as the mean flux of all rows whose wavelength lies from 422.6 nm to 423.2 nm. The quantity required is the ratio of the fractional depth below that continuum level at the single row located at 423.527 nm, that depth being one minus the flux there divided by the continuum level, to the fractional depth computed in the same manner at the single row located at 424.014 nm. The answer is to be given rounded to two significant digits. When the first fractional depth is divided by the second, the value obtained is 1.6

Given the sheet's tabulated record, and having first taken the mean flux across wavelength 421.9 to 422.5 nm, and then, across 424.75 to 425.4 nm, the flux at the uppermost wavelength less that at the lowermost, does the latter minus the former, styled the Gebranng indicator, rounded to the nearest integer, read -16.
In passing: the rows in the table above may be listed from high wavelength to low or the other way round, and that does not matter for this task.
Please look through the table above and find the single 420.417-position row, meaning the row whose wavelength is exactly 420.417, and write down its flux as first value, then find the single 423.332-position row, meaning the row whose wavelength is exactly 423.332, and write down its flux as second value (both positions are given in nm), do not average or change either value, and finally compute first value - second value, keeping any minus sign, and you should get 1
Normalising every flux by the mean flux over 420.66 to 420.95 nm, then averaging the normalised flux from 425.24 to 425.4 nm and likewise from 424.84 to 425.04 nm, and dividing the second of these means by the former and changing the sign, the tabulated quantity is -0.83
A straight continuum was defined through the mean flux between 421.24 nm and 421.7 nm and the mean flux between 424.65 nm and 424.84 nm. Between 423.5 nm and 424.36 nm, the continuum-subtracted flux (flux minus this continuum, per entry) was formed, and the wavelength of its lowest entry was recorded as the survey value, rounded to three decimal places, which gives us 423.624 nm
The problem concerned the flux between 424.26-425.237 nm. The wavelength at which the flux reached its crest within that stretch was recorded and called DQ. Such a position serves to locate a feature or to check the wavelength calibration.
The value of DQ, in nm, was 425.188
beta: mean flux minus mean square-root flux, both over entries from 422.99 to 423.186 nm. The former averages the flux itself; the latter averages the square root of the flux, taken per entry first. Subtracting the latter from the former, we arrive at 14.9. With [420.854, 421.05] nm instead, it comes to 15.3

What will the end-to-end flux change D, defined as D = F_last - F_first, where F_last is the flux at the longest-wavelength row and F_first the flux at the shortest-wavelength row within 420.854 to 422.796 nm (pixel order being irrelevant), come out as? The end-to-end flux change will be -11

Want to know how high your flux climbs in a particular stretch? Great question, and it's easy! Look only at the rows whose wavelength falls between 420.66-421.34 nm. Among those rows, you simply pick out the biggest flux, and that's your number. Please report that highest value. 21.51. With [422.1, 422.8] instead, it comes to 17.71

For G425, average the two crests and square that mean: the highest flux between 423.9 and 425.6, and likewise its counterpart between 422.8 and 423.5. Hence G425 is 423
